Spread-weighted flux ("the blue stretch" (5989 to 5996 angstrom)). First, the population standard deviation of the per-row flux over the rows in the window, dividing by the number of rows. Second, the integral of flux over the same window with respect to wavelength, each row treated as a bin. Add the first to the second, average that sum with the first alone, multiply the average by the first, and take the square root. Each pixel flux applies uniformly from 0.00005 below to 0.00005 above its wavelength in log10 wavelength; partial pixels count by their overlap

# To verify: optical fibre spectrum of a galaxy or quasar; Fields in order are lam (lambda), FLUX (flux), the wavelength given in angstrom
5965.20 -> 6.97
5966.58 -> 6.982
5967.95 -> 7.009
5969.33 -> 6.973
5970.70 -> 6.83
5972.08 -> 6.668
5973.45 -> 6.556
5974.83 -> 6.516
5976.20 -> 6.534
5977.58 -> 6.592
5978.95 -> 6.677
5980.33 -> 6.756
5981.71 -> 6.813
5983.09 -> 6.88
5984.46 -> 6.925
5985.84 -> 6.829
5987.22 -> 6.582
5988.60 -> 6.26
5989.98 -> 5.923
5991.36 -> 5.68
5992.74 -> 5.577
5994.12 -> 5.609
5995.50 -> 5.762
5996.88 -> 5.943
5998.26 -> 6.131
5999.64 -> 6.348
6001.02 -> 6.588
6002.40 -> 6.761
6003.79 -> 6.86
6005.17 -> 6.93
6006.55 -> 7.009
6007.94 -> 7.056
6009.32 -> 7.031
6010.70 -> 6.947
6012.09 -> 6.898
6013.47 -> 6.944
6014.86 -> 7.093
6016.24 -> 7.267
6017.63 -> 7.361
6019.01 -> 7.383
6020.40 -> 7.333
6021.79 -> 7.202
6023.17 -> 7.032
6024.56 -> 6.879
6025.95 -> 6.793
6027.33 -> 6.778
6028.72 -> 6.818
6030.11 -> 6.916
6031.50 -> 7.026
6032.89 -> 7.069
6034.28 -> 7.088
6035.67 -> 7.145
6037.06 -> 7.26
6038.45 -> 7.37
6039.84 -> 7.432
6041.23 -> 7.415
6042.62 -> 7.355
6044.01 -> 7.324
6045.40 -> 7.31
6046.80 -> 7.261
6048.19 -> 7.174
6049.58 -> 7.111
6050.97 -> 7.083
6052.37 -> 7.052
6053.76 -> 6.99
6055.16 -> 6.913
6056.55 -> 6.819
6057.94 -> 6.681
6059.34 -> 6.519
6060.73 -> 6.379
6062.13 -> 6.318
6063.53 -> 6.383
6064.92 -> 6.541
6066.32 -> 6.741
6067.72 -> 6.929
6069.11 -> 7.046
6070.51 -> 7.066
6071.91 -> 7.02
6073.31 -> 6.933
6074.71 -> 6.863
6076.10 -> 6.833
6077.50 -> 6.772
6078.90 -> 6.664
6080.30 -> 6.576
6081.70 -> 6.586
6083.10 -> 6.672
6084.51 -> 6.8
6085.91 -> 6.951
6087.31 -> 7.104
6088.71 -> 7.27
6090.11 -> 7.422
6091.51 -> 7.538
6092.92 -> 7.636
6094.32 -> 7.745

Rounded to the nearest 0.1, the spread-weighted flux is 1.6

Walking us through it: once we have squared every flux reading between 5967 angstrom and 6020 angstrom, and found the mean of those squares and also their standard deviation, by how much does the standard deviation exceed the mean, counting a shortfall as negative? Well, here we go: -38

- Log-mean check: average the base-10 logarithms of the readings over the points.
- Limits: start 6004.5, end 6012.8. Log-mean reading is 0.84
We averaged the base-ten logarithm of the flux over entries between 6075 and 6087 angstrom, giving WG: 0.83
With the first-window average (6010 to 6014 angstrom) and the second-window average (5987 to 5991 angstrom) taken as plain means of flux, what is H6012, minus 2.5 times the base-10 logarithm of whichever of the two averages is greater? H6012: -2.10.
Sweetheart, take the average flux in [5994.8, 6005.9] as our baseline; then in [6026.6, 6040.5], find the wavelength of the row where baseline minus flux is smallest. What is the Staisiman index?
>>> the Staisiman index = 6039.84 angstrom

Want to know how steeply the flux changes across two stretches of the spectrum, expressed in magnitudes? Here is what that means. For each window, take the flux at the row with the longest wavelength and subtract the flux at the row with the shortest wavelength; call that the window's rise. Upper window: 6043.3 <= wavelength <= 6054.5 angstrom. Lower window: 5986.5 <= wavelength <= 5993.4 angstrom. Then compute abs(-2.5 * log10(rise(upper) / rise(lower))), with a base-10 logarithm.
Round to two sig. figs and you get 1.2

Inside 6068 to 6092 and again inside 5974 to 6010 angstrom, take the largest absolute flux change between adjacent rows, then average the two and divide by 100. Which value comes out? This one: 0.0025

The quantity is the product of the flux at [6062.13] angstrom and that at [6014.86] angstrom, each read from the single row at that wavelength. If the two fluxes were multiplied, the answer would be 44.8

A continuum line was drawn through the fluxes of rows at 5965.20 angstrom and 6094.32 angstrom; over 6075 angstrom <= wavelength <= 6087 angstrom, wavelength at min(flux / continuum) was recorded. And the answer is 6080.30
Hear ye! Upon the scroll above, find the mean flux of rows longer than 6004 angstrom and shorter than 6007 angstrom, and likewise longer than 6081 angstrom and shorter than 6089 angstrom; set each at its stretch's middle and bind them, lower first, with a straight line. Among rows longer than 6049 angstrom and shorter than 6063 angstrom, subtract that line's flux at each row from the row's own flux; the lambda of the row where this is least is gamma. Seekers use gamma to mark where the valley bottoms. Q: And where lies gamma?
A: 6062.13 angstrom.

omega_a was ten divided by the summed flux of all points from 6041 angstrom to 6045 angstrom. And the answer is 0.453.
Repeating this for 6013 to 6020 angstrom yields 0.277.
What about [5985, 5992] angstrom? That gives 0.320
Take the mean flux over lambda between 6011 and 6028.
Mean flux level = 7.08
